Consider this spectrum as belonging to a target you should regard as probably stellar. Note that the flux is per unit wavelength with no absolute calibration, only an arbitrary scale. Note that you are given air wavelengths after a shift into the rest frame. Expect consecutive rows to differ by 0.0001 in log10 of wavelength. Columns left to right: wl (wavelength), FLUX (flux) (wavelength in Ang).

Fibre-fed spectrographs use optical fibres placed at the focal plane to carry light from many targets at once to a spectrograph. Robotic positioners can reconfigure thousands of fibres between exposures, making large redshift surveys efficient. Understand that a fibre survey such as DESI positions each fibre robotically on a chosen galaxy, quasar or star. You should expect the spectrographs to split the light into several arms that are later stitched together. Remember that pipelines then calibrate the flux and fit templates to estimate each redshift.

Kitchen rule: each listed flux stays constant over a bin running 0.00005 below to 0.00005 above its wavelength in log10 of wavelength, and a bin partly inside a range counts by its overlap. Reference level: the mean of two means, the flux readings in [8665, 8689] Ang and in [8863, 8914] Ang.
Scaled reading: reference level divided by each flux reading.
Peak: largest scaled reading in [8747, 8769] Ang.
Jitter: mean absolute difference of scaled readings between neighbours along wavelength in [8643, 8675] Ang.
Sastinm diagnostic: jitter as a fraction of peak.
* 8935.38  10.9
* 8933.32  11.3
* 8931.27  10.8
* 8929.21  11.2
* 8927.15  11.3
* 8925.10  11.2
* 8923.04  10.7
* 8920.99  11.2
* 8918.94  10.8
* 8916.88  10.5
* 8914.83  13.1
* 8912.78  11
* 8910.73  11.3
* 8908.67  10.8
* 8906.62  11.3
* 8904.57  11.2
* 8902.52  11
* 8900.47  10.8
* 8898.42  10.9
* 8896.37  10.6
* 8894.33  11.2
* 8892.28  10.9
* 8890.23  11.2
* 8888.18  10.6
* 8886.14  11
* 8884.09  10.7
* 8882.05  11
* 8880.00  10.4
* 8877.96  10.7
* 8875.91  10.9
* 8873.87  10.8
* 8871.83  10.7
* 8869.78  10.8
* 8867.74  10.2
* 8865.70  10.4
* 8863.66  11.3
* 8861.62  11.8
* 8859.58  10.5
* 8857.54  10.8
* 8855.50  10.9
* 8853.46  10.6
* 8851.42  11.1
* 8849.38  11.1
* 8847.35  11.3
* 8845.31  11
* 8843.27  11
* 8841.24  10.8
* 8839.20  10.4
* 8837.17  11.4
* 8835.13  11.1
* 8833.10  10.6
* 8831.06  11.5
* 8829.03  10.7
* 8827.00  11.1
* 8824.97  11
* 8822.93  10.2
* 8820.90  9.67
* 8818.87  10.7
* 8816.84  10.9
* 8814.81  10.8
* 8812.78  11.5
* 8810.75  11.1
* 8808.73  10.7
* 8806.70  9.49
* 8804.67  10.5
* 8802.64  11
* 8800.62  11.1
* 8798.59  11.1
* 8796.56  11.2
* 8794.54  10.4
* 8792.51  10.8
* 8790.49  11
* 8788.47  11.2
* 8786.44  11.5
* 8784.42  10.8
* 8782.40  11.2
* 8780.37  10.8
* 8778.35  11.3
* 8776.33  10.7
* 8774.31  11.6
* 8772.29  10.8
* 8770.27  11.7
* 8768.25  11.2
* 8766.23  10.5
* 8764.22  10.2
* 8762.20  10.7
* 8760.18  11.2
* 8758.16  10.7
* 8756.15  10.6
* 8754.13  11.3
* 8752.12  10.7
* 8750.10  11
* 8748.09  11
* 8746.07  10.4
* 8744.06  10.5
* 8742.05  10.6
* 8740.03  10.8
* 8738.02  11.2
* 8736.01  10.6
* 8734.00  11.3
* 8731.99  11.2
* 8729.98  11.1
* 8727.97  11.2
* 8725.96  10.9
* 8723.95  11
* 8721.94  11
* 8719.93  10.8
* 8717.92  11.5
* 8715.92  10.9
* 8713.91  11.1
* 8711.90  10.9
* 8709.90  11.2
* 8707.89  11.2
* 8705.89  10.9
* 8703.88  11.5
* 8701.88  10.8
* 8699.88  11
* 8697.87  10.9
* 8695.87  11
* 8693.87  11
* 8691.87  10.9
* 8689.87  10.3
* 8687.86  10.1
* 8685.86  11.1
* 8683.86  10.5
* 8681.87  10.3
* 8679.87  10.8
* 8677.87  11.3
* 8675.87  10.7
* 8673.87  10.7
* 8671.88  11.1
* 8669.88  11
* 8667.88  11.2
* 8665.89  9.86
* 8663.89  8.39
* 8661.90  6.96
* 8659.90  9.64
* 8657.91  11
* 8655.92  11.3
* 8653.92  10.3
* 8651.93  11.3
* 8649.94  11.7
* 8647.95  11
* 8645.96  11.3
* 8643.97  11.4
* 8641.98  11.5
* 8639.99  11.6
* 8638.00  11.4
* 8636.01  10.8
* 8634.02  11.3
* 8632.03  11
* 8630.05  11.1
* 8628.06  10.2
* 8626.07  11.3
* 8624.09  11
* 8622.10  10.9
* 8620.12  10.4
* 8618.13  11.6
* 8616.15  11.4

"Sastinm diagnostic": 0.098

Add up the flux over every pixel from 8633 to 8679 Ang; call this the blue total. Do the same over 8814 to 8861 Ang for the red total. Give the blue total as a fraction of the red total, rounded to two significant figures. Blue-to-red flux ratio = 0.99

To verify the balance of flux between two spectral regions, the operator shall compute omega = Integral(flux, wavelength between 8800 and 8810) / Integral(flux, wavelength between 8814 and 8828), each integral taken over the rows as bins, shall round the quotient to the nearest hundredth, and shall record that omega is 0.71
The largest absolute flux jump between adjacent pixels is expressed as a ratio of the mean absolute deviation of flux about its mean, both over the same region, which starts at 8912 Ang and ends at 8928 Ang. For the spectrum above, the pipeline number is 5.3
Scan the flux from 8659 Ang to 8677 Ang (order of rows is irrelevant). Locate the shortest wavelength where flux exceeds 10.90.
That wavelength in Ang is 8667.88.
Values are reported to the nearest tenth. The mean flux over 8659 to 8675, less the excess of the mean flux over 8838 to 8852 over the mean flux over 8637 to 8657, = 10.2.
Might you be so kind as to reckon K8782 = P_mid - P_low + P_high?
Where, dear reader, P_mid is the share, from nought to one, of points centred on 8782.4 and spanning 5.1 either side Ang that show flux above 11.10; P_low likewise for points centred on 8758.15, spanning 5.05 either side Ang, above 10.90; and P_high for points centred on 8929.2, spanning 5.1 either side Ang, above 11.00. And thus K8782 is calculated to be 1.0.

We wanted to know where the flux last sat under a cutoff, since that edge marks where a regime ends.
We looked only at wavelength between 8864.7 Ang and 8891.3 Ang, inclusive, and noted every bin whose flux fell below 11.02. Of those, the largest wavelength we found 8888.18 Ang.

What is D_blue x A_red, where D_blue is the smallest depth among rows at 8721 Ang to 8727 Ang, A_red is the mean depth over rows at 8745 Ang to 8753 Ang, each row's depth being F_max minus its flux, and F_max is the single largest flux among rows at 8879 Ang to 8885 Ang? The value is 0.000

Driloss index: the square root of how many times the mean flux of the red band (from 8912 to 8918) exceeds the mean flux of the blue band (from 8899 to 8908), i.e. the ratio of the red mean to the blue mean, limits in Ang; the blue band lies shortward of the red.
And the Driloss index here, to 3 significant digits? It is 1.02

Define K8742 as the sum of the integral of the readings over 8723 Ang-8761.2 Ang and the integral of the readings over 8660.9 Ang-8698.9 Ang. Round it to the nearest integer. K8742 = 813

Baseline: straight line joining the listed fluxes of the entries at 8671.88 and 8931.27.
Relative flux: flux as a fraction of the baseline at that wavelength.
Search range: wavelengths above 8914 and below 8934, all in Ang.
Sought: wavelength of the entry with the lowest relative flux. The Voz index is 8916.88 Ang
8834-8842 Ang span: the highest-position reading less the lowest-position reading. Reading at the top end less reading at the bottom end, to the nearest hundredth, -0.30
